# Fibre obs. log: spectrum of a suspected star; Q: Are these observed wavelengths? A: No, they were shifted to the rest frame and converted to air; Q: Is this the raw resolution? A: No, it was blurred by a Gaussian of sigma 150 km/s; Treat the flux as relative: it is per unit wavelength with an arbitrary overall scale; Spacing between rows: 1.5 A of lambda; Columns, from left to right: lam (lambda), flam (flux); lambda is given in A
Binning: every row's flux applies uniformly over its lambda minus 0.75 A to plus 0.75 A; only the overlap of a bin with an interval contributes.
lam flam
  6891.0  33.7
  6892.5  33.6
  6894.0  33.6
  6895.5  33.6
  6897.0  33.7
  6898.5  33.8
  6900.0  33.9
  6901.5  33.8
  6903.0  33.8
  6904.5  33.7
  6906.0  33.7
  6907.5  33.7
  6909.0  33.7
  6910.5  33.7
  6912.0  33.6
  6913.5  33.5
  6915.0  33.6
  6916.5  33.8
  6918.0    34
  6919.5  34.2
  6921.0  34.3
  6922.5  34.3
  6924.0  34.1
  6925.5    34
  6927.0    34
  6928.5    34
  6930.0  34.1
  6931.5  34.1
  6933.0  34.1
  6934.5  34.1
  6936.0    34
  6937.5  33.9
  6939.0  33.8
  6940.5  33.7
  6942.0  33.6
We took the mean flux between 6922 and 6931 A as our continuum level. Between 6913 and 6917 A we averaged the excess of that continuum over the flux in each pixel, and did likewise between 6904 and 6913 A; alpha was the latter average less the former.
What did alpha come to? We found -0.05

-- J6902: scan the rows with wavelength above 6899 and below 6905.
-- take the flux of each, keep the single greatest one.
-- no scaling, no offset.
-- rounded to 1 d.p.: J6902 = 33.9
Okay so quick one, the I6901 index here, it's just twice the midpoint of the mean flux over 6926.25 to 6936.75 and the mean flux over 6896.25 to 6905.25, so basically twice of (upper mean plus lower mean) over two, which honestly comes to 67.8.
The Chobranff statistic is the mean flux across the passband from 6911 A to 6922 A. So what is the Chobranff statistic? 33.9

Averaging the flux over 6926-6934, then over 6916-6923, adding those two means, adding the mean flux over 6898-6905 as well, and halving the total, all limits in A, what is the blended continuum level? 51.0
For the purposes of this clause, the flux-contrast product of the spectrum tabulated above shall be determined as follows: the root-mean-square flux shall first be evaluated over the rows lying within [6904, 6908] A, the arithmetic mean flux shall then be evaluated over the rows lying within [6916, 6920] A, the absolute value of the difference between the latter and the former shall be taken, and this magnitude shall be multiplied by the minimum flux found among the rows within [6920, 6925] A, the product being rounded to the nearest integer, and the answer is 10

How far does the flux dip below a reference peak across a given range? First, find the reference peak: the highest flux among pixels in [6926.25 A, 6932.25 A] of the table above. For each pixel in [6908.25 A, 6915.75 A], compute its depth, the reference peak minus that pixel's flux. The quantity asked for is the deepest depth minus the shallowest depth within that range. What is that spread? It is 0.20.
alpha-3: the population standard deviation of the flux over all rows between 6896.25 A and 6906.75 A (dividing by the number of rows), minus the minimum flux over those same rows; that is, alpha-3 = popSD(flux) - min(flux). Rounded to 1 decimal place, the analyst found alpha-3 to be -33.6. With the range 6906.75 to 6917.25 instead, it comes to -33.4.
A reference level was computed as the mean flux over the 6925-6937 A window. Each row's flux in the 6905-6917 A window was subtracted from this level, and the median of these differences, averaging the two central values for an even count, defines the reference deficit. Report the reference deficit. 0.35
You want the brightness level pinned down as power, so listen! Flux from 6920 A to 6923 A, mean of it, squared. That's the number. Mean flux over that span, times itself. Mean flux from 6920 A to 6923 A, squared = 1176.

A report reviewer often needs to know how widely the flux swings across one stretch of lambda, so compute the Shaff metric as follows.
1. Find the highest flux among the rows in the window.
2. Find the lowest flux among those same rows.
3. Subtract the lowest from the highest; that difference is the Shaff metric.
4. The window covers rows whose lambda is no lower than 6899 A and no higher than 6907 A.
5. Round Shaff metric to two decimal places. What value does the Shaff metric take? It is 0.20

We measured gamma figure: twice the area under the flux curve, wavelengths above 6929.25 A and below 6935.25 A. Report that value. 409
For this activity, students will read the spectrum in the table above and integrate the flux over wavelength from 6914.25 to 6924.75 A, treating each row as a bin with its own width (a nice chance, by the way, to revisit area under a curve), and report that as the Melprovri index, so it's 357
